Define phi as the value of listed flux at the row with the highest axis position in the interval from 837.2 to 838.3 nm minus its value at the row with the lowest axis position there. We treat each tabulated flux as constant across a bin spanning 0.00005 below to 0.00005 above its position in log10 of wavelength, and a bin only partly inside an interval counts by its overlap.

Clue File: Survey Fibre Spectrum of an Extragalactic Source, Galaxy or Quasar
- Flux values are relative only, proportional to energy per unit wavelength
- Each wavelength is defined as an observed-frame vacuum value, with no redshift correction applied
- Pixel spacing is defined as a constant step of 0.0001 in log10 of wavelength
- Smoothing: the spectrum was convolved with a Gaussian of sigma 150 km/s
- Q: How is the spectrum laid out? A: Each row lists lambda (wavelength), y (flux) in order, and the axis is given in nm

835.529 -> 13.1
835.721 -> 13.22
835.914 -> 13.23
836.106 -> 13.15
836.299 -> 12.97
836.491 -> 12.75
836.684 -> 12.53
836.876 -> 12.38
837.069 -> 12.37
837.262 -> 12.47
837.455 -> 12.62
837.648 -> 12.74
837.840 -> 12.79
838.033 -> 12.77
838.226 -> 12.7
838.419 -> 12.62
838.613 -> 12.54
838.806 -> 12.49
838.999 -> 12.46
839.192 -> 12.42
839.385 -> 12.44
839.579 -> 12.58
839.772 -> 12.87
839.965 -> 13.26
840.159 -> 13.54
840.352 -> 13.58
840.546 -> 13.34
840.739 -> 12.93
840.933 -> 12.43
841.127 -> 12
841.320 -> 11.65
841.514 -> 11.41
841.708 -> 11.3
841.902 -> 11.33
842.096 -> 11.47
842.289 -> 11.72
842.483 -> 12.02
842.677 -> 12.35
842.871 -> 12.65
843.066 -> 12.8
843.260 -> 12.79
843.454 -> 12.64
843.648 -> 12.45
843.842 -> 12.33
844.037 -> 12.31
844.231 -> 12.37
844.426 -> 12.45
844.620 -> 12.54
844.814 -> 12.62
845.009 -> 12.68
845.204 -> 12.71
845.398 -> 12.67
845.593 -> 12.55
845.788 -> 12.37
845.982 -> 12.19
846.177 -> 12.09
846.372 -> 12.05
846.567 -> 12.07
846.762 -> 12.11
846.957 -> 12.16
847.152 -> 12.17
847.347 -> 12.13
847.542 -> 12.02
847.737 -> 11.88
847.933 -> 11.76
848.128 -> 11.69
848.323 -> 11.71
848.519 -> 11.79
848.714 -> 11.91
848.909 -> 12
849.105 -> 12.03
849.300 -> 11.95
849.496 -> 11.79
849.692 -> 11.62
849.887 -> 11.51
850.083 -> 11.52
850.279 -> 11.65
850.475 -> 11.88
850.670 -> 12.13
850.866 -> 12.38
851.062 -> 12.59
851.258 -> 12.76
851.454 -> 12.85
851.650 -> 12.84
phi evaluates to 0.2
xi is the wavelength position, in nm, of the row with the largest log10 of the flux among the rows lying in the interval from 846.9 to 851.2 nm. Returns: 851.062 nm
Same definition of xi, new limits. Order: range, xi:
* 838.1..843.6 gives 840.352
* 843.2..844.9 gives 843.260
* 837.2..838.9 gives 837.840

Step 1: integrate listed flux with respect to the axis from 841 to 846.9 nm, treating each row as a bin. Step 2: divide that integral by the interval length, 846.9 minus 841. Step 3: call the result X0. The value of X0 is 12.2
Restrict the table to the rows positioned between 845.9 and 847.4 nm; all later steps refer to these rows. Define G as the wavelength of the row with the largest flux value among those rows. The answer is 845.982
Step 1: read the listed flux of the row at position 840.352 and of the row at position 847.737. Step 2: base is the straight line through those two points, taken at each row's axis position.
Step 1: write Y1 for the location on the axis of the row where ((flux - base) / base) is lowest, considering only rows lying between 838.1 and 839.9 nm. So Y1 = 838.806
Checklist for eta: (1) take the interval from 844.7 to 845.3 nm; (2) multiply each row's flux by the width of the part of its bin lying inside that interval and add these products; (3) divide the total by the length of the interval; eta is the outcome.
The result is 12.7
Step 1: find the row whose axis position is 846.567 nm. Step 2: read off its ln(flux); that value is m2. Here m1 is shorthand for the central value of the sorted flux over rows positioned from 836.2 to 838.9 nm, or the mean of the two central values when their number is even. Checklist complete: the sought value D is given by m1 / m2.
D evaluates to 5.1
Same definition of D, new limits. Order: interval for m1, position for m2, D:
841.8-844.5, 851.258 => 4.9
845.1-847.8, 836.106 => 4.7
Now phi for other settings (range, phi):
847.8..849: 0.2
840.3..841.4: -1.9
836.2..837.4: -0.5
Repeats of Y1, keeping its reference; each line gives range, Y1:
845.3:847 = 846.177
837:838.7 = 837.069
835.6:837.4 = 836.876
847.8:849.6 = 848.128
